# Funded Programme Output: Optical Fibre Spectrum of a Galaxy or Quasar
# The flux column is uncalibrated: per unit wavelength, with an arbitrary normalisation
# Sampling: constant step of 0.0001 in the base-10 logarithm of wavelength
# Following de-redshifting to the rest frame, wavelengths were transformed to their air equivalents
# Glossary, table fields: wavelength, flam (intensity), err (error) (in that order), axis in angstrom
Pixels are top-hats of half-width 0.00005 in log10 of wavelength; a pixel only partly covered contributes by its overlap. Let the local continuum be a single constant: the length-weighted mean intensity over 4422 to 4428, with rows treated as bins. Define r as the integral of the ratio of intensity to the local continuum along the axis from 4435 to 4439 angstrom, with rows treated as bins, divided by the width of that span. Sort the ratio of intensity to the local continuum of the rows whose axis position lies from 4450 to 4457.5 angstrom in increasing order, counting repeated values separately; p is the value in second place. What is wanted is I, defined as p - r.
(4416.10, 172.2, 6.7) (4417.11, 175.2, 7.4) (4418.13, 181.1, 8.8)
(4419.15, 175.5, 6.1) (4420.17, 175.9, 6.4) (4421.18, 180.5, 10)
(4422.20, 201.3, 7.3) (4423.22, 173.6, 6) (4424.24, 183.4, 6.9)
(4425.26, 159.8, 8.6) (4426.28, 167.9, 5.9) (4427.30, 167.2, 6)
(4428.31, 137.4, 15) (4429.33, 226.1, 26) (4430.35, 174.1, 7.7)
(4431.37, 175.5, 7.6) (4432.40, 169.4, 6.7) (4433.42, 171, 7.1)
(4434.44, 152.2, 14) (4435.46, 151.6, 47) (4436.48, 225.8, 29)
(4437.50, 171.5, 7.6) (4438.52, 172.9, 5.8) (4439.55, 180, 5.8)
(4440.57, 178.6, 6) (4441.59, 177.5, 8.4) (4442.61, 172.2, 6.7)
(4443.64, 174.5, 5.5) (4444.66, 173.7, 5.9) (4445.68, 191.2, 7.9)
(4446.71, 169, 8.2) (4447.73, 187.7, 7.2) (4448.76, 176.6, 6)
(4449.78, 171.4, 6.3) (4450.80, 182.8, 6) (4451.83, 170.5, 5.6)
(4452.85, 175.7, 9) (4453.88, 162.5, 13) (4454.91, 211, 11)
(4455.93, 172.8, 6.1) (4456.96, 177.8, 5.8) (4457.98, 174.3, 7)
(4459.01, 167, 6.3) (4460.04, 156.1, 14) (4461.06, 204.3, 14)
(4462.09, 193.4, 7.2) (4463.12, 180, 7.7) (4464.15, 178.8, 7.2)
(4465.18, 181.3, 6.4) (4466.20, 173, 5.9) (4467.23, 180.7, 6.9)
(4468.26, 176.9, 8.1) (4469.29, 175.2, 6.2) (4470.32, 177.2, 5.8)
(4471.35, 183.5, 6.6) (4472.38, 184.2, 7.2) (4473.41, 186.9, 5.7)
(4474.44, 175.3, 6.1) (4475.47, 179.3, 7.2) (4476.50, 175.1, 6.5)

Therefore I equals -0.06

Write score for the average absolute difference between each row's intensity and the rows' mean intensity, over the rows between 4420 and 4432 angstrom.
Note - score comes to 14.0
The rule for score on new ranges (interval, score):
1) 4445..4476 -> 7.8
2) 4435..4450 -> 9.6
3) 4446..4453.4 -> 5.2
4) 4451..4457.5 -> 10.9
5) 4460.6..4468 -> 8.2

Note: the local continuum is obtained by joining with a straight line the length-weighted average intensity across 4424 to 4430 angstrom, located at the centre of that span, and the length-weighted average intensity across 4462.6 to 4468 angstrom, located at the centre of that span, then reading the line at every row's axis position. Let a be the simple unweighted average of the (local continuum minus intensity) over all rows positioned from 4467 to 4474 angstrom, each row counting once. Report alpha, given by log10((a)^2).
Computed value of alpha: 0.2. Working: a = -1.3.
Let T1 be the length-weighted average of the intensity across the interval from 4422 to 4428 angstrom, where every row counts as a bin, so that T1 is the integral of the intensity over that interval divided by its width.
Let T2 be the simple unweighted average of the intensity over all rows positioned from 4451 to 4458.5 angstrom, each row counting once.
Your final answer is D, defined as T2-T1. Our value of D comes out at 5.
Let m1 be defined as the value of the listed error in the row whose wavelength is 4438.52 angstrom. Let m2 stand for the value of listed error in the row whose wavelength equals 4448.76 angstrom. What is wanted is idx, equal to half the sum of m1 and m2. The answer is 5.9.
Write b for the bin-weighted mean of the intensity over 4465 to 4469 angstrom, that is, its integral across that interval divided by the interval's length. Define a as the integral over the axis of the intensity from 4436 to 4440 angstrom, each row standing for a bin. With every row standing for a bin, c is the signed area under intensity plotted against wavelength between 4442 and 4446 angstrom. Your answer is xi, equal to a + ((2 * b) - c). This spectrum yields 395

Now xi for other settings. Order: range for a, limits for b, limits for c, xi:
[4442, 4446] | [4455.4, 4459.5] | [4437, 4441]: 354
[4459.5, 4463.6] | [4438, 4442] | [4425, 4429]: 461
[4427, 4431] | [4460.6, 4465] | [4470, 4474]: 352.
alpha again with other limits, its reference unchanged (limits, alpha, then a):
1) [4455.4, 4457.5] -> 0.7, 2.1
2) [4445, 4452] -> 0.6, -2.1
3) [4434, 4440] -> -0.1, -0.9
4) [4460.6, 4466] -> 1.9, -9.2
